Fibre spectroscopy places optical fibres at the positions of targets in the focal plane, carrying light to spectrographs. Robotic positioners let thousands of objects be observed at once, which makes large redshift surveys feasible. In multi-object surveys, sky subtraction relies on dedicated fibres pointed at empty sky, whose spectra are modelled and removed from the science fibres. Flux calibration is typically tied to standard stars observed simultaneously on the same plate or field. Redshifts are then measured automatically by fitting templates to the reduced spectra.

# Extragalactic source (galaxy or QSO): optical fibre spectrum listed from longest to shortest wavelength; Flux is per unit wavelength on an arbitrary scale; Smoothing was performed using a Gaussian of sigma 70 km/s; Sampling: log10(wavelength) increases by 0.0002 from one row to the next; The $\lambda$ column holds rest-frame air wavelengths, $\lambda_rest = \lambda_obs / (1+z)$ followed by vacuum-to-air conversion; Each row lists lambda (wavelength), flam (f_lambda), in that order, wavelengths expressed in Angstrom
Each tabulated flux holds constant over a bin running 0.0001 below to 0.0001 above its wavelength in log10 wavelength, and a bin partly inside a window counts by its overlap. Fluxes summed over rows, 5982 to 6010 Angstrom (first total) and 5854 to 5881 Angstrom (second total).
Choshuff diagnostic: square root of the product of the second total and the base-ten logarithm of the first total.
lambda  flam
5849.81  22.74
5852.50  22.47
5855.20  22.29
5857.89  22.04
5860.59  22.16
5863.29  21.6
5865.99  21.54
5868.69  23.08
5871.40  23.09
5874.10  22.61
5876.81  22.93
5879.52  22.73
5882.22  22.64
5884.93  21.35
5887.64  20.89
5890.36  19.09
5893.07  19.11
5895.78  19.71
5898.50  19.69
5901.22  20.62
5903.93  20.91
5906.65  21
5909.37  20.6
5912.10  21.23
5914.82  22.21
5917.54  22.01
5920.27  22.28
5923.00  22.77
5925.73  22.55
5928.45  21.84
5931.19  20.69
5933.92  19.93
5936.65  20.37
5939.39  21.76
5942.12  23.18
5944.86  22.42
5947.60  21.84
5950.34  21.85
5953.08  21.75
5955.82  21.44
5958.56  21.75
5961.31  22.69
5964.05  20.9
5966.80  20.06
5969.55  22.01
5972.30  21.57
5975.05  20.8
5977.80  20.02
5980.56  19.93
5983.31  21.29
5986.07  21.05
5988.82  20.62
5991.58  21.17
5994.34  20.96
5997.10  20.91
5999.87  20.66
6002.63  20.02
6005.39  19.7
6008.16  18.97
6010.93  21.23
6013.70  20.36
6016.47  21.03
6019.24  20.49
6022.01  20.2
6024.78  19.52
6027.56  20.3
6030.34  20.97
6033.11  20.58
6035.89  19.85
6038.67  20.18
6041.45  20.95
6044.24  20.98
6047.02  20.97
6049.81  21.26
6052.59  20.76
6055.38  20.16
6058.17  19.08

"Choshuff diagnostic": 22.8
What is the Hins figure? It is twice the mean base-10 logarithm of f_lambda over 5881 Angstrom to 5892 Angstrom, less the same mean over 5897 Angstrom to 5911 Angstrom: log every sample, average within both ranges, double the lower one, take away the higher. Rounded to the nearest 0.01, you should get 1.33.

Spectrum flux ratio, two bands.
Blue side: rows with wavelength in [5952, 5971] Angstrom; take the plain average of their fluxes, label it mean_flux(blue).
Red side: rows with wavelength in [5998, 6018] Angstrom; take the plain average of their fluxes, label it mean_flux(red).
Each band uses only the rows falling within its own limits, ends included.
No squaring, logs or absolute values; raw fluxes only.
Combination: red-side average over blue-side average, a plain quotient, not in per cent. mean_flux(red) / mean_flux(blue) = 0.943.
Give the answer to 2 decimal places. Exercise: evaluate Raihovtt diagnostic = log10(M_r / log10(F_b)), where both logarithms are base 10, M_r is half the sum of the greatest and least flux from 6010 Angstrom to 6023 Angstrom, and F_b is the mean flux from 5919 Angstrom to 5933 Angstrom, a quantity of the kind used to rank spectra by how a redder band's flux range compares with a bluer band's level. 1.19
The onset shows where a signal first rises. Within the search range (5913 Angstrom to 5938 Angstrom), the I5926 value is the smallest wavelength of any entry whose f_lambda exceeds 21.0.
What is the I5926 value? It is 5914.82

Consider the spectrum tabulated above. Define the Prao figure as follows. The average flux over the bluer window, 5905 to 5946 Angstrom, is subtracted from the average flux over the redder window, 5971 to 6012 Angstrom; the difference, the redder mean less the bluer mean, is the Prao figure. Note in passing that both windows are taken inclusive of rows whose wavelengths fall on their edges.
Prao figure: -1.1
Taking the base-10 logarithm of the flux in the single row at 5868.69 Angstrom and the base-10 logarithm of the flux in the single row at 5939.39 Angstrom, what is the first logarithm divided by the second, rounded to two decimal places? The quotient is 1.02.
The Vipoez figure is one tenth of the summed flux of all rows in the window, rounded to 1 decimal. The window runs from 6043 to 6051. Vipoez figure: 6.3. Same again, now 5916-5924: 6.7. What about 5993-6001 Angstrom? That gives 6.3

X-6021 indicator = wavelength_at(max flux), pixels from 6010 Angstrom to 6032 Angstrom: 6010.93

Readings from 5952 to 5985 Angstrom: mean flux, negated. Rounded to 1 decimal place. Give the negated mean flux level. -21.2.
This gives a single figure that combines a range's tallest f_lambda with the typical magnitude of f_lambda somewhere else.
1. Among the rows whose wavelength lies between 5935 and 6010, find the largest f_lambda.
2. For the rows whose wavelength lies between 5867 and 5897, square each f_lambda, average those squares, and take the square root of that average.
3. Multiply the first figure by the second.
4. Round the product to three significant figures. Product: 501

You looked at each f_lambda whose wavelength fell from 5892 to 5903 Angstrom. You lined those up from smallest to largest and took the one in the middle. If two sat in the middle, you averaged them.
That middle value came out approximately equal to 19.70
